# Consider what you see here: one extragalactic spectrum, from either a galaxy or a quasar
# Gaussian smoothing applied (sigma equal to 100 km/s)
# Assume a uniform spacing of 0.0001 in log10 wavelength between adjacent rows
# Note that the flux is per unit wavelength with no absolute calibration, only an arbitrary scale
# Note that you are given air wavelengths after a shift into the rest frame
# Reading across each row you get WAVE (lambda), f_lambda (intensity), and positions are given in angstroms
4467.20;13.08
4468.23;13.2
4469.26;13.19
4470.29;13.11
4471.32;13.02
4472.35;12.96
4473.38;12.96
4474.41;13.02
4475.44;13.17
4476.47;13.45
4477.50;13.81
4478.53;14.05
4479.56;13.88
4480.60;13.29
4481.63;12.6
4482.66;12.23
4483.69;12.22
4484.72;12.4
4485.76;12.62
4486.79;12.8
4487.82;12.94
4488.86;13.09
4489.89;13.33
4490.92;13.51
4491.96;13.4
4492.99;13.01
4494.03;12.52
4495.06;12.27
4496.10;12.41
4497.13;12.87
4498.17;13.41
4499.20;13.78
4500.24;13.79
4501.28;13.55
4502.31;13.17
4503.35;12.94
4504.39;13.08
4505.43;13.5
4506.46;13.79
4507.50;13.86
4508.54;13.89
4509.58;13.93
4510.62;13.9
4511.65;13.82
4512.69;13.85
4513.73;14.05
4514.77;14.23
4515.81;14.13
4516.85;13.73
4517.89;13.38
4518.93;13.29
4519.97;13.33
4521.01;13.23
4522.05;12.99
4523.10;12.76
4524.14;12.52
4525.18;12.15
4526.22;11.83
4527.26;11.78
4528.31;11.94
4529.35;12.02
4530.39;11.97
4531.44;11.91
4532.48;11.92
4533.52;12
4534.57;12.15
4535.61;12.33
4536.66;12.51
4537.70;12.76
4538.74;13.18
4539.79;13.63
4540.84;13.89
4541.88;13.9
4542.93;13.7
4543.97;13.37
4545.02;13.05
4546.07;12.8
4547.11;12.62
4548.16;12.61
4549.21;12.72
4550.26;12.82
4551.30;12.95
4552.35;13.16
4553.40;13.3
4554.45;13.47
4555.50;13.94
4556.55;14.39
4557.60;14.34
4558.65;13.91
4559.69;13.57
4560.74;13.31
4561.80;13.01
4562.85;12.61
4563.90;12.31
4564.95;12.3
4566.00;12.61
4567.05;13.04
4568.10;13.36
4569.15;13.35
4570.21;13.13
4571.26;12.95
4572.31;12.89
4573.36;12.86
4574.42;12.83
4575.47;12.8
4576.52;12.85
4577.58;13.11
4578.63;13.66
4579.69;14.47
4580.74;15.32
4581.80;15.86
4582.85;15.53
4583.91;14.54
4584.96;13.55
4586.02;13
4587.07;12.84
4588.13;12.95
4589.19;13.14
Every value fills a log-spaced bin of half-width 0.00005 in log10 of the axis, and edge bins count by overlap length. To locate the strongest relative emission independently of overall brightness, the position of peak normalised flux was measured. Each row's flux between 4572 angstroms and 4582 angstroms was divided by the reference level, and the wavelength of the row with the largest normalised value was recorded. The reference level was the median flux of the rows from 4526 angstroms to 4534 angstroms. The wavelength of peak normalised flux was 4581.80 angstroms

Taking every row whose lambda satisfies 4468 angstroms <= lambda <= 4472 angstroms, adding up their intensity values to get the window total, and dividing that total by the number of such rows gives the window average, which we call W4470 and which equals 13.1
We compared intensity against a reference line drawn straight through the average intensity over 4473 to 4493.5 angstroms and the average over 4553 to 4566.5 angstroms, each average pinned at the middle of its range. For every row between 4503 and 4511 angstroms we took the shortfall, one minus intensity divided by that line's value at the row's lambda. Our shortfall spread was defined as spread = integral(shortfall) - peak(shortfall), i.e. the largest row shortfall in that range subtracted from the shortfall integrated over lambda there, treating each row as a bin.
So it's -0.30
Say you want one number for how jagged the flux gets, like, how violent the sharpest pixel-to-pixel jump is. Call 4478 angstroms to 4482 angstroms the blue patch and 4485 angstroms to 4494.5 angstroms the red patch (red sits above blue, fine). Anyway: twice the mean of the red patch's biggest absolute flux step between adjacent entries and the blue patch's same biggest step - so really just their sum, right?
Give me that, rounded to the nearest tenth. 1.2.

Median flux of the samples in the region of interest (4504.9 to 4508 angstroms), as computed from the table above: 13.8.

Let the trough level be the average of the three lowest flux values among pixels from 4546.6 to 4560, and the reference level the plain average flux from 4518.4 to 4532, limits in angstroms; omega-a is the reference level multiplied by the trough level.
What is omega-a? 157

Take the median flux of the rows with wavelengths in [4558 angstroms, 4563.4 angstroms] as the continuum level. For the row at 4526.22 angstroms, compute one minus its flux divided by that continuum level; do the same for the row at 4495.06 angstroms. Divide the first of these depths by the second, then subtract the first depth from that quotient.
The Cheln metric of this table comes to 1.3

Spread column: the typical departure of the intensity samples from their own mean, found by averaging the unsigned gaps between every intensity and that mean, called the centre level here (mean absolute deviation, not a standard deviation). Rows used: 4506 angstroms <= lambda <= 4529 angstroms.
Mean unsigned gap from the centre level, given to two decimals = 0.65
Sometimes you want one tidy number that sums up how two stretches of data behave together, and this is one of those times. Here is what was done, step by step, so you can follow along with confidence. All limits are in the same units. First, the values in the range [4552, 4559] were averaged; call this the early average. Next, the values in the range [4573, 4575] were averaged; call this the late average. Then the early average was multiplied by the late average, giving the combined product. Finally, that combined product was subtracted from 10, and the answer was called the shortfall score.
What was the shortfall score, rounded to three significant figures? -167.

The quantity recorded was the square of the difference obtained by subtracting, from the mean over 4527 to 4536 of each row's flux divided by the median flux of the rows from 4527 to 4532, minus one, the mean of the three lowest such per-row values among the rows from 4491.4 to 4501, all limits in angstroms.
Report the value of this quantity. 0.0011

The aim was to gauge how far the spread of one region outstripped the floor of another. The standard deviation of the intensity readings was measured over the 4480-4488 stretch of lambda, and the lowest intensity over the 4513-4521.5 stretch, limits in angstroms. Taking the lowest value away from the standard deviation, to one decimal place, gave -12.9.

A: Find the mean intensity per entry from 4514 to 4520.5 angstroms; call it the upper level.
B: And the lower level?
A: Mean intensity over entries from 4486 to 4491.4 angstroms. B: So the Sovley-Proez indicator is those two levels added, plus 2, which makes 28.8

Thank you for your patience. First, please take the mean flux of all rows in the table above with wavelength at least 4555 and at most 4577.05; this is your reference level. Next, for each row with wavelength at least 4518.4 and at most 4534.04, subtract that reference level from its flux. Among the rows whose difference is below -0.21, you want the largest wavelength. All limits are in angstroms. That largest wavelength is 4533.52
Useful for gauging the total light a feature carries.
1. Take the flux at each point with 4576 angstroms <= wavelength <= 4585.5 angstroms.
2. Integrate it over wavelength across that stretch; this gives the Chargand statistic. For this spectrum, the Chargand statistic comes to 136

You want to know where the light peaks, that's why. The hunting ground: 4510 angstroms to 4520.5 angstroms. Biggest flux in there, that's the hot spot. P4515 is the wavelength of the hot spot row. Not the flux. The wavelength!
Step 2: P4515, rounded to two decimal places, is 4514.77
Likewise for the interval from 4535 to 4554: 4541.88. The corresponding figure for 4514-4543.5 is 4514.77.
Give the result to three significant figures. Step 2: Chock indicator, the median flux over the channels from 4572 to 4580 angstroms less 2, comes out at 10.9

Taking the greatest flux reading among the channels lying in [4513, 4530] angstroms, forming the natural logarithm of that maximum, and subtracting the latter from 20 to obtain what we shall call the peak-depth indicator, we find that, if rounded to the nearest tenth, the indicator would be 17.3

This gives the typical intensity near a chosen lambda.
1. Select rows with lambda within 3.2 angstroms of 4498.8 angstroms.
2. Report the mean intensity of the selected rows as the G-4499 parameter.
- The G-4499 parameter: 13.3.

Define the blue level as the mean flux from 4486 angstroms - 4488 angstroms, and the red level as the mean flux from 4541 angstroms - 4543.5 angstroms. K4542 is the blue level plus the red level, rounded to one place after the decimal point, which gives 26.7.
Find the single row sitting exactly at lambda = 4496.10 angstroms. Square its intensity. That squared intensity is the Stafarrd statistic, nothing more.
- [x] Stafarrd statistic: 154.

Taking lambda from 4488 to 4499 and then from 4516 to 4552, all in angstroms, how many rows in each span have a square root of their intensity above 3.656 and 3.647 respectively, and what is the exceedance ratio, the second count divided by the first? 2.7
